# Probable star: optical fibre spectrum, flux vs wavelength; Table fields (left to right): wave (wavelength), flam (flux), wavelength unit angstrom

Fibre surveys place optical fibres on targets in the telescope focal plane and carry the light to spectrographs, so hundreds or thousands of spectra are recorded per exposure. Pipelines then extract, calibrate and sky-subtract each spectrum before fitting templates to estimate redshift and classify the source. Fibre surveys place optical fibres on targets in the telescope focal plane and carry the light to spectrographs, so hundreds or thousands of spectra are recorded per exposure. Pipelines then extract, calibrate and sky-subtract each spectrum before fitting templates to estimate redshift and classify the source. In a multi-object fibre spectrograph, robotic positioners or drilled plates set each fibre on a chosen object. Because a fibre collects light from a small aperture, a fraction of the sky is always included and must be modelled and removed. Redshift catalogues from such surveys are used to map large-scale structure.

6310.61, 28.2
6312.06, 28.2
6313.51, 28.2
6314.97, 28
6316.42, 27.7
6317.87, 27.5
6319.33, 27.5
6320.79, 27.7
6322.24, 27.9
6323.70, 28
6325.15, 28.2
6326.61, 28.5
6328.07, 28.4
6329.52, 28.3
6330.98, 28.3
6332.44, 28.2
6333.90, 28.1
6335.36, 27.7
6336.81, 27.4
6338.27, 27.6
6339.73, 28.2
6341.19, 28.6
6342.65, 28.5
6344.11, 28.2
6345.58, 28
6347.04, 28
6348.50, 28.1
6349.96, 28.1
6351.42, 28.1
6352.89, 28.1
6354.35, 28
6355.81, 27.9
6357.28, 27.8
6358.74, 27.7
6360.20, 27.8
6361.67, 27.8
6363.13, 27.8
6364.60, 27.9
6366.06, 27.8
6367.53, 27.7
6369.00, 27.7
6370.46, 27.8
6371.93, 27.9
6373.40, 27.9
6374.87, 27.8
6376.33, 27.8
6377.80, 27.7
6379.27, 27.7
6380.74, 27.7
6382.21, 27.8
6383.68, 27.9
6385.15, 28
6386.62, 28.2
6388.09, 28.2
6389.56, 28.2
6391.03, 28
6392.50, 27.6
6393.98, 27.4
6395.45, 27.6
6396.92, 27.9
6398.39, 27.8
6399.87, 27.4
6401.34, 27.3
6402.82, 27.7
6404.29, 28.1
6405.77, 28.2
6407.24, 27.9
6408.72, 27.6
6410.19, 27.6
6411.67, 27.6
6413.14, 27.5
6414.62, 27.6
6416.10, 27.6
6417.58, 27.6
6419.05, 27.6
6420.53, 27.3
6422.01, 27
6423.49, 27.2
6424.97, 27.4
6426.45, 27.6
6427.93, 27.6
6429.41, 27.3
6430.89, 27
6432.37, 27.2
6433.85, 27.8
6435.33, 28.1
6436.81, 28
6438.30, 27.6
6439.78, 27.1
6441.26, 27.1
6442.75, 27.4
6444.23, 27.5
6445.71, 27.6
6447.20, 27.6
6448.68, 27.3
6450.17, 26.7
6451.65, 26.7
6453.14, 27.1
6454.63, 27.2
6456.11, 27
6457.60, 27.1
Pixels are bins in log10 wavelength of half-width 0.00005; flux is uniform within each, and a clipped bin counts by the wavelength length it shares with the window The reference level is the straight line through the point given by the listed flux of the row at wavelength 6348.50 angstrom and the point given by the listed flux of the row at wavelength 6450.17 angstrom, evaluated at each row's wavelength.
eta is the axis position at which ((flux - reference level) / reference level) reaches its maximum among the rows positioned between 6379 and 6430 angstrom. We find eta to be 6405.77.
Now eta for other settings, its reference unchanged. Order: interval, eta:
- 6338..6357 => 6341.19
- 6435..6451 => 6435.33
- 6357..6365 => 6364.60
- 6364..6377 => 6373.40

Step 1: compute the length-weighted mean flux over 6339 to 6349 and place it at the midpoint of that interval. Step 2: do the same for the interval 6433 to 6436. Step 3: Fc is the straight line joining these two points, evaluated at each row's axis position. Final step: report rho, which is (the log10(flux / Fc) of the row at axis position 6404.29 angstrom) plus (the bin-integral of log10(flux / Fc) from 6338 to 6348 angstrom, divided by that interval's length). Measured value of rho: 0.0004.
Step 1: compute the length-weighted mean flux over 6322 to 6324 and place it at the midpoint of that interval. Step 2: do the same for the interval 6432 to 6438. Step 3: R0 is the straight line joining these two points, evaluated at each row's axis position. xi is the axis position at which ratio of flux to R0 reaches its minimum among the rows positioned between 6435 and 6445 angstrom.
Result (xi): 6439.78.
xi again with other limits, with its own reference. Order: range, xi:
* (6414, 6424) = 6422.01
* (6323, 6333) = 6323.70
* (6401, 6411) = 6401.34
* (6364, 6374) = 6367.53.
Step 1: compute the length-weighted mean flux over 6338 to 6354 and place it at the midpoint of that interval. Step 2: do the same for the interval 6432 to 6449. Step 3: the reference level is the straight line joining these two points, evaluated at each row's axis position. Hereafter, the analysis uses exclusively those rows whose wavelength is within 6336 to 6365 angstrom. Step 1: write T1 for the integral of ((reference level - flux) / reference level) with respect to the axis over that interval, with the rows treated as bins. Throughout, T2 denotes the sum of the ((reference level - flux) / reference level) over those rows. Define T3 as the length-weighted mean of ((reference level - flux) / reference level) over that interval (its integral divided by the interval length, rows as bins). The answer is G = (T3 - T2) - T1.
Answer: -0.22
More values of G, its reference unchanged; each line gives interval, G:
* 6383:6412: 0.00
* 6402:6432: -0.26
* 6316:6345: -0.36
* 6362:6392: -0.12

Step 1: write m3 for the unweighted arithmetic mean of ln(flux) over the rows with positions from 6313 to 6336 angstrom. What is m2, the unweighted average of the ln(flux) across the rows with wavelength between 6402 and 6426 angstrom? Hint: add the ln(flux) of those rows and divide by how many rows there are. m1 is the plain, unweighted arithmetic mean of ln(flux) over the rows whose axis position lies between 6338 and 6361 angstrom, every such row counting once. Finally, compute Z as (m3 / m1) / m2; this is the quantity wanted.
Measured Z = 0.3013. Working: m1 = 3.33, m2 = 3.32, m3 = 3.33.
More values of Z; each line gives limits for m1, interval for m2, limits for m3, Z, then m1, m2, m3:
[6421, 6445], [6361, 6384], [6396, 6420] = 0.3016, 3.31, 3.32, 3.32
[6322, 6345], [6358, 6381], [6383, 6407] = 0.2999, 3.34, 3.32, 3.33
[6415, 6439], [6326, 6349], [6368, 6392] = 0.3010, 3.31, 3.34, 3.33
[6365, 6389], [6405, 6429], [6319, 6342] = 0.3022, 3.33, 3.32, 3.33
